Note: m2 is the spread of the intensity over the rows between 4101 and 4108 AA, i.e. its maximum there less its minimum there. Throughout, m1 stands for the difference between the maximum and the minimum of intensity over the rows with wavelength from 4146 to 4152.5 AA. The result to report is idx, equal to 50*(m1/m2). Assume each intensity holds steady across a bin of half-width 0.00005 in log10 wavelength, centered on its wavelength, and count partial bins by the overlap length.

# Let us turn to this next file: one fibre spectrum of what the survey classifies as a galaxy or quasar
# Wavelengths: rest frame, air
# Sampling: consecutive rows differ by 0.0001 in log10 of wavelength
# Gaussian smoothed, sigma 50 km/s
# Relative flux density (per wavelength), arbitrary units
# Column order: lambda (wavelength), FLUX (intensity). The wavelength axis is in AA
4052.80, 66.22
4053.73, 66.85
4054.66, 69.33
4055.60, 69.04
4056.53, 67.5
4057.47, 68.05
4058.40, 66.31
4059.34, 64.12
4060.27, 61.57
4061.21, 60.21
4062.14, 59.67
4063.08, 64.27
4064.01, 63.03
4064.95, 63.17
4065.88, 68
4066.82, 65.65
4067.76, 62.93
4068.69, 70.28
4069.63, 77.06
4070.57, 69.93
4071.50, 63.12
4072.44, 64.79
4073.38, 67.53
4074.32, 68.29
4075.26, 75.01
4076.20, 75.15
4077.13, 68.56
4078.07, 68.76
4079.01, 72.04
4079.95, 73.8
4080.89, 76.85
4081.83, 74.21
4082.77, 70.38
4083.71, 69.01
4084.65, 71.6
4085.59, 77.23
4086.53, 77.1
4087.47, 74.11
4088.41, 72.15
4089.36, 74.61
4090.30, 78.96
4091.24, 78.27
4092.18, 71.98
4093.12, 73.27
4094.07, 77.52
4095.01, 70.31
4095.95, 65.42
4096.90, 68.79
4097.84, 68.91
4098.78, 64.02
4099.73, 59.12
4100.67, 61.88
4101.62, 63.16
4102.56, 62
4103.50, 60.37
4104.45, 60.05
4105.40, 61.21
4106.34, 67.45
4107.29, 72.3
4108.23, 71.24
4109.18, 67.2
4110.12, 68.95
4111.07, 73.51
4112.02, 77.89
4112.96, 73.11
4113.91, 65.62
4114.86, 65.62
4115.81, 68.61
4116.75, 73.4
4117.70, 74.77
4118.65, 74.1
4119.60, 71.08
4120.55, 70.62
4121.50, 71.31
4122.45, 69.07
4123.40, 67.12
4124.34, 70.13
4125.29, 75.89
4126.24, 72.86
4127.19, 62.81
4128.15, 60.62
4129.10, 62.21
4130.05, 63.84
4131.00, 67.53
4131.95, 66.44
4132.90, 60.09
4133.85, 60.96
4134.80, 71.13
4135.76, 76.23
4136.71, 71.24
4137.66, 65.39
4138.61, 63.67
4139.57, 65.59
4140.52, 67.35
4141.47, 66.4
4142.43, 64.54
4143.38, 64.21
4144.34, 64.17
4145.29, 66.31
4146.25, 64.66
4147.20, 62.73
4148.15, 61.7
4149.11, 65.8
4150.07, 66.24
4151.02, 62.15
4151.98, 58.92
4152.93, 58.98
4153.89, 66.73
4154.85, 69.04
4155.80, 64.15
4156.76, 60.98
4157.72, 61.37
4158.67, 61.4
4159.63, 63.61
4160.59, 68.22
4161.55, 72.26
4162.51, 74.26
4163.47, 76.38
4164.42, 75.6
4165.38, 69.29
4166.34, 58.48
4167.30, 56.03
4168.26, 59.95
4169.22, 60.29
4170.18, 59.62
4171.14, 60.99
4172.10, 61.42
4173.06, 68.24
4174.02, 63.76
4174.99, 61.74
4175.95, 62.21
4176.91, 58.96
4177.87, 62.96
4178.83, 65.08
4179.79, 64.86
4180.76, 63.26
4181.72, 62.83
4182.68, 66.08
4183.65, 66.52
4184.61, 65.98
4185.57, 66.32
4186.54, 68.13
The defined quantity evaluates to 30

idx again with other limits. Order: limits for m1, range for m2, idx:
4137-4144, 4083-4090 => 22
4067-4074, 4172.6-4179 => 76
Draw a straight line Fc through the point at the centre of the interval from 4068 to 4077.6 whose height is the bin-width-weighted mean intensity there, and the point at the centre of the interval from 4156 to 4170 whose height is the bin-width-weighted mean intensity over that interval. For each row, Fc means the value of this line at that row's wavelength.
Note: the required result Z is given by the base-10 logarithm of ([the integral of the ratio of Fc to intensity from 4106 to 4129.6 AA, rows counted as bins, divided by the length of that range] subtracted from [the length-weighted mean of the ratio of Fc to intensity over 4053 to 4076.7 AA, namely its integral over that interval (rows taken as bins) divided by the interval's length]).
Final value -1.1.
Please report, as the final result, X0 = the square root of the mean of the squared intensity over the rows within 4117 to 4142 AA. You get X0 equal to 68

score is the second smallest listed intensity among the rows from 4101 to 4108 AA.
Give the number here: 60.37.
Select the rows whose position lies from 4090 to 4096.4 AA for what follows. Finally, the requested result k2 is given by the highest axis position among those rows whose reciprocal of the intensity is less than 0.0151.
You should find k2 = 4095.01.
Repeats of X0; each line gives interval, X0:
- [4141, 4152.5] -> 64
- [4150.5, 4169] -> 65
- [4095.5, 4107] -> 64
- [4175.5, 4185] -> 64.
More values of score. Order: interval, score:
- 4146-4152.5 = 61.7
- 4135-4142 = 65.39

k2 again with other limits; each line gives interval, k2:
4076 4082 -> 4081.83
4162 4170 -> 4165.38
